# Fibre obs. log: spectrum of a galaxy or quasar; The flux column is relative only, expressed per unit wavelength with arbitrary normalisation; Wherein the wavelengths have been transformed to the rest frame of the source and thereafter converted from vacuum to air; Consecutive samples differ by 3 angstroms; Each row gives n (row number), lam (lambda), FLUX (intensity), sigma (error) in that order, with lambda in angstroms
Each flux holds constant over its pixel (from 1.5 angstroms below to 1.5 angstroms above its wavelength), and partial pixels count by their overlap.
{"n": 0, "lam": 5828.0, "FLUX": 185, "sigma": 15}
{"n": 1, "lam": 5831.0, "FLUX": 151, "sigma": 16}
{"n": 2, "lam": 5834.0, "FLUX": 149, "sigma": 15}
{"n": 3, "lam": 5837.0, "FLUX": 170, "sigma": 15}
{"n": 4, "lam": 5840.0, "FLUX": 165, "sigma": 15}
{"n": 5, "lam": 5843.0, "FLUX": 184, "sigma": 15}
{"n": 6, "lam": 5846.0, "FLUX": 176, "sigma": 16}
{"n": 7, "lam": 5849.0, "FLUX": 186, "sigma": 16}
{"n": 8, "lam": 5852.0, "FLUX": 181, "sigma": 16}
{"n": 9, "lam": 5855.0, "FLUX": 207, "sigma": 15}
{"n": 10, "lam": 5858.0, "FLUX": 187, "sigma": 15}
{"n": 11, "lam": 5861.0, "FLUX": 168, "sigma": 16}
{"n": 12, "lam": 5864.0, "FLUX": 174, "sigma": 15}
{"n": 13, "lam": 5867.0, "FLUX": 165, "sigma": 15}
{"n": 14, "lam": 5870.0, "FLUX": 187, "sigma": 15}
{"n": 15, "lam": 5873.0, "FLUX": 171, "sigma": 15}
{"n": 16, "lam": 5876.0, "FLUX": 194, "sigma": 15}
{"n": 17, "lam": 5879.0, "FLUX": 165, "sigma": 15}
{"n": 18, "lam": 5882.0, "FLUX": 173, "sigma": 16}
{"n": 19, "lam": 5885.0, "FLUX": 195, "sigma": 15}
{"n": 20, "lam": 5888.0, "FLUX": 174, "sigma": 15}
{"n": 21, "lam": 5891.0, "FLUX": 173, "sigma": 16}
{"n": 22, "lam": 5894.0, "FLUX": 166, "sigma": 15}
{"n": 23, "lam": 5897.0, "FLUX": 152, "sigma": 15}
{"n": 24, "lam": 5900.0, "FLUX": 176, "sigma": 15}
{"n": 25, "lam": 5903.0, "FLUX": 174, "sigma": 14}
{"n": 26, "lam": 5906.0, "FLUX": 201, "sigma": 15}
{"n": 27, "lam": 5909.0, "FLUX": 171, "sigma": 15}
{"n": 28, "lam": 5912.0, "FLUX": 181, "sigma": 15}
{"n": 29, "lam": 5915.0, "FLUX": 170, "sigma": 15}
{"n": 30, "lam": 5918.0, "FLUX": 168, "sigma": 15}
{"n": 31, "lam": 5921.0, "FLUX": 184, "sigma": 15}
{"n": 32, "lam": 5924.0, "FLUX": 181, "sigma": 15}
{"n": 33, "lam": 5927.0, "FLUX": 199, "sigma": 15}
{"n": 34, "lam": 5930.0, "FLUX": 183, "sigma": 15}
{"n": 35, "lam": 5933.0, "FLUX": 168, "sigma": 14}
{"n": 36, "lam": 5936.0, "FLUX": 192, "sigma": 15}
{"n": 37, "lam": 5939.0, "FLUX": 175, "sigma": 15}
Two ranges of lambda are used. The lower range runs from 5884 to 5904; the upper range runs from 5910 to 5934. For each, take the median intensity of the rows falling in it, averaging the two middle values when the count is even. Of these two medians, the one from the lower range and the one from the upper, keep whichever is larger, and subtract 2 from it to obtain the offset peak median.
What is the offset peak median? 179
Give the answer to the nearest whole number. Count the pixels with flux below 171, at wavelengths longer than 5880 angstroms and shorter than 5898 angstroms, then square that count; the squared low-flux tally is 4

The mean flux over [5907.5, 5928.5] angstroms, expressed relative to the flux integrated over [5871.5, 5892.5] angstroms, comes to 0.0480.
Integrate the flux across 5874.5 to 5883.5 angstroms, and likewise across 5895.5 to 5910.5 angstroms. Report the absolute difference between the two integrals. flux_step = 1026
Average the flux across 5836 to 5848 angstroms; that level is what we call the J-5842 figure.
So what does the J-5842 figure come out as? 174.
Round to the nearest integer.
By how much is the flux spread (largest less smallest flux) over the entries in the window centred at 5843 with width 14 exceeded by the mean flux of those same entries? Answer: 155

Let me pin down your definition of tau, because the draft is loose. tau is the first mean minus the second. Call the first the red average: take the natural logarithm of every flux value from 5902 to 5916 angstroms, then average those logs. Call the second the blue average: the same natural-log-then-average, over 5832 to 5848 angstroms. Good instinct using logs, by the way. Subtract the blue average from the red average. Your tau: 0.06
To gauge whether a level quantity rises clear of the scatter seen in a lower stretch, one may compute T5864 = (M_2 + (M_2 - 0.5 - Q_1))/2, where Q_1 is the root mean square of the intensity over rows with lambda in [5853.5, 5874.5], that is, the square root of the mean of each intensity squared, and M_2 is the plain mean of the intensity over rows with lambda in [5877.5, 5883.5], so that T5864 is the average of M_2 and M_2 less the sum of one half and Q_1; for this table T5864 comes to 79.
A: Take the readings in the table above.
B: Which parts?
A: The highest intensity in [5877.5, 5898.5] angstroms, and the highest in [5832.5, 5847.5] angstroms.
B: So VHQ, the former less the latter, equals 11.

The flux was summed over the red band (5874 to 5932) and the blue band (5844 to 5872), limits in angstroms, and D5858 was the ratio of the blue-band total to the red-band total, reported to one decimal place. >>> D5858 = 0.5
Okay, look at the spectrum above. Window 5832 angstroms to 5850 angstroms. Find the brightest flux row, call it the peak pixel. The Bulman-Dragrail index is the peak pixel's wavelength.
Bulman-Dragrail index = 5849.0 angstroms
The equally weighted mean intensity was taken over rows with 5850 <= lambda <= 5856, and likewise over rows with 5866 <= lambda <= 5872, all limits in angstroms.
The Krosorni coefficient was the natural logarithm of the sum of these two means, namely 5.91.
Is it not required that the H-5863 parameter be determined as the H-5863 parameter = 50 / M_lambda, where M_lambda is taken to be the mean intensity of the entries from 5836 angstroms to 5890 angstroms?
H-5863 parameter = 0.2793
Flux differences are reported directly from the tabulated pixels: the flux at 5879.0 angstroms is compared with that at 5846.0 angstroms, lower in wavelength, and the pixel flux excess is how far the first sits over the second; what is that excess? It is -11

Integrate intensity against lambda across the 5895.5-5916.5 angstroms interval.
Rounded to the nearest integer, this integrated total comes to 3675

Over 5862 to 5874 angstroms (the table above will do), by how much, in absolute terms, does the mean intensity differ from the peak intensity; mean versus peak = 13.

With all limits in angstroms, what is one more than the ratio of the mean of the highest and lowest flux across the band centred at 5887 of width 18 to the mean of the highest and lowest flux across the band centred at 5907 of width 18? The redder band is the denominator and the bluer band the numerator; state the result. 1.97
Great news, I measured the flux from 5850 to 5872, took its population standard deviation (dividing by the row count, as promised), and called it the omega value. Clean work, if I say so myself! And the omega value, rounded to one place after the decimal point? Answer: 13.2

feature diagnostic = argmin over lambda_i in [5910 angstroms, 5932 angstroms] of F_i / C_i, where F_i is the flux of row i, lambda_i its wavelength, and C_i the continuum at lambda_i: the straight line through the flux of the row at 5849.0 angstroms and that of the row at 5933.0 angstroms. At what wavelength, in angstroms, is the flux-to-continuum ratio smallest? 5918.0 angstroms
